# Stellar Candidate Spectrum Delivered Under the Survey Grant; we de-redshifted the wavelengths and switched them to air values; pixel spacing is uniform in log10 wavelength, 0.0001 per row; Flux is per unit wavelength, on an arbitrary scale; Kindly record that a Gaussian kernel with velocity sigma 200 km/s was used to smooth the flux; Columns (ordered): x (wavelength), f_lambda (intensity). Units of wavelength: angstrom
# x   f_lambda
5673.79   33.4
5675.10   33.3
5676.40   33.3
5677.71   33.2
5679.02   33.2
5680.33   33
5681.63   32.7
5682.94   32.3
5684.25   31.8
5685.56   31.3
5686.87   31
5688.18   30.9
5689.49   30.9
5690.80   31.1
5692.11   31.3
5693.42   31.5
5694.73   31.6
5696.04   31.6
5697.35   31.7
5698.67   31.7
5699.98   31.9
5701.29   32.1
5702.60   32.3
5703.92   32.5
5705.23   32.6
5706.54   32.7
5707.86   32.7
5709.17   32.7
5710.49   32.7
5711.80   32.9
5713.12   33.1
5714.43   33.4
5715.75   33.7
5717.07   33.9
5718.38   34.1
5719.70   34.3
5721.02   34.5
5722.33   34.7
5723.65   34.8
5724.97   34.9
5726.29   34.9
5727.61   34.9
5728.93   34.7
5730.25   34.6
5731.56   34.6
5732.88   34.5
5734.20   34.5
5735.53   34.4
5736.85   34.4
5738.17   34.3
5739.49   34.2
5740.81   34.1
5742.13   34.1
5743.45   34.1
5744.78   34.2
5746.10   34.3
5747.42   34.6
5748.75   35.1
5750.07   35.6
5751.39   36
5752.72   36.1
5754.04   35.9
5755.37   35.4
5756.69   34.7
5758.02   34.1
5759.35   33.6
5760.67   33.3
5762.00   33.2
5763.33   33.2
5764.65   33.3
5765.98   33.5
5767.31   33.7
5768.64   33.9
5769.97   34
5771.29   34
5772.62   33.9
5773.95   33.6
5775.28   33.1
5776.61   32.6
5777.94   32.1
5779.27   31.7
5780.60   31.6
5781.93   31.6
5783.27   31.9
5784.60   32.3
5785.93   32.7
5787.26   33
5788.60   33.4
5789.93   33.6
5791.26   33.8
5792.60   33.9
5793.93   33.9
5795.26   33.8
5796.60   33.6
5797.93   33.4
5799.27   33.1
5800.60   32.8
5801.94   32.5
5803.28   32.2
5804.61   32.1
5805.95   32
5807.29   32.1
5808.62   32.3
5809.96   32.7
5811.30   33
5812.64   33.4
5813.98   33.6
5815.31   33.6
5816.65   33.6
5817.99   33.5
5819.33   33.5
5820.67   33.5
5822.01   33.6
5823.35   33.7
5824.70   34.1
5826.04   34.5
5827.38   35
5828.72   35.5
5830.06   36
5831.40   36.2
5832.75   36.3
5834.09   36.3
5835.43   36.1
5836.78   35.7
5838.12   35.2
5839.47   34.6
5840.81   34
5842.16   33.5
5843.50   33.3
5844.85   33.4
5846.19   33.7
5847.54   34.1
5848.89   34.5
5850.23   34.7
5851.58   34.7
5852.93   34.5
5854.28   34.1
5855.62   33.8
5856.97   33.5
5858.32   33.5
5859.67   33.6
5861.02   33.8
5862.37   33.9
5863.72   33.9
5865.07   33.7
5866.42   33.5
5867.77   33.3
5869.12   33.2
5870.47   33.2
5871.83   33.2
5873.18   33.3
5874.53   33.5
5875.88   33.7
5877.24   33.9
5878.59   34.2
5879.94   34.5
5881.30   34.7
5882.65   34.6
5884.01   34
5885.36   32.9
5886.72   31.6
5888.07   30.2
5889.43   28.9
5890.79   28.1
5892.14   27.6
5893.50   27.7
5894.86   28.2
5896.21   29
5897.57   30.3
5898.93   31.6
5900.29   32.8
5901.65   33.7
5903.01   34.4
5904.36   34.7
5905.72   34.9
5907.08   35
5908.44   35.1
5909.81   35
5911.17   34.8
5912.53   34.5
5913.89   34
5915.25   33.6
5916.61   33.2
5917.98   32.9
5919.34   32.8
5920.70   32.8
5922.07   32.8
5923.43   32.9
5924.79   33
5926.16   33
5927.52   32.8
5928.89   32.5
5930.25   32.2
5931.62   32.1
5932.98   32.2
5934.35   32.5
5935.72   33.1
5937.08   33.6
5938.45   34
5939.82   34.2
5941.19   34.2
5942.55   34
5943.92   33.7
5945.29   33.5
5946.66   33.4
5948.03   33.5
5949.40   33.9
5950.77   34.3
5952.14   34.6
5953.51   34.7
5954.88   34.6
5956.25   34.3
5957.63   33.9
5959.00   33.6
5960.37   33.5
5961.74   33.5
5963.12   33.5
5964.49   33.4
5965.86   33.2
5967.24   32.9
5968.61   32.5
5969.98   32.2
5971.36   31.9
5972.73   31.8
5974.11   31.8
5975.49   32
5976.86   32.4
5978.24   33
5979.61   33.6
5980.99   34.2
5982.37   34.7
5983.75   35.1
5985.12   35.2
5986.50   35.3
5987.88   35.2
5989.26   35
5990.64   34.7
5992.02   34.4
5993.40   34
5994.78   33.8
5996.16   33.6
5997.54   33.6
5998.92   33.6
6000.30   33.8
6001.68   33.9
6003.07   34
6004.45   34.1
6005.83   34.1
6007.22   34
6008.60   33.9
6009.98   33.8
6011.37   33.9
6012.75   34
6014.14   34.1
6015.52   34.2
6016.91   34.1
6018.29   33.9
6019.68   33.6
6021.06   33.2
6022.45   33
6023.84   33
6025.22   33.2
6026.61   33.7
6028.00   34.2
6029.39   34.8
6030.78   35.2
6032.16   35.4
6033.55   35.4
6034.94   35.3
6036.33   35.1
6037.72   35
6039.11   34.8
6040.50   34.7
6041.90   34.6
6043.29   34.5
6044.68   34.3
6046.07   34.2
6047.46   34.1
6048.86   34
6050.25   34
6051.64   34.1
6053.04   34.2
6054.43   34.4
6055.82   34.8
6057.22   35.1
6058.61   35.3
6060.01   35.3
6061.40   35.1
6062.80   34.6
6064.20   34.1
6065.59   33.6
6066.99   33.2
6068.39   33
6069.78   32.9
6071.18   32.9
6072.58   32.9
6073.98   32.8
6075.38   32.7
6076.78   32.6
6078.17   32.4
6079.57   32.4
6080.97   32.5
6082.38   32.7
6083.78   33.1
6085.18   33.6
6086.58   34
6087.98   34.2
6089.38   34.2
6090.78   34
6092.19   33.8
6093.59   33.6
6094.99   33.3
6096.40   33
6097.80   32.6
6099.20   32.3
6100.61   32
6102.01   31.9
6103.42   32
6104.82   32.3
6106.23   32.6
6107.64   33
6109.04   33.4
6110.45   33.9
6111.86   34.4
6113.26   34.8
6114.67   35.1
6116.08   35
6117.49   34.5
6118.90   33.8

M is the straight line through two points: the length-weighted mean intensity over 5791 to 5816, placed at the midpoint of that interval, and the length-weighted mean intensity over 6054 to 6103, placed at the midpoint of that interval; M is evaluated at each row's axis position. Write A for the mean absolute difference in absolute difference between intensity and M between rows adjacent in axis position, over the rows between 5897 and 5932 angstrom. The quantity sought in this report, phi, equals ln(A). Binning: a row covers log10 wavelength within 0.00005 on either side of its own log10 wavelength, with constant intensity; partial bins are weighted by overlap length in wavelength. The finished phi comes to -1.21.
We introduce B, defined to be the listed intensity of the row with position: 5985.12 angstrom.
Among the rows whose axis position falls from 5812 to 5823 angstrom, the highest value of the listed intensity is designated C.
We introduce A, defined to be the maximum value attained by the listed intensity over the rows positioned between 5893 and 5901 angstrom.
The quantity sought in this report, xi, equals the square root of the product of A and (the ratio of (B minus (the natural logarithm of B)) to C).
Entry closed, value 5.56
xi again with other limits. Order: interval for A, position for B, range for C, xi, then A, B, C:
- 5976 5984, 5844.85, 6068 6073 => 5.64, 35.1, 33.4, 33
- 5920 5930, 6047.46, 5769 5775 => 5.45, 33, 34.1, 34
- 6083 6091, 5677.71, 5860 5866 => 5.47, 34.2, 33.2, 33.9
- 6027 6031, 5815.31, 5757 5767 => 5.57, 35.2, 33.6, 34.1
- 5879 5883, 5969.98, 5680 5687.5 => 5.50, 34.7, 32.2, 33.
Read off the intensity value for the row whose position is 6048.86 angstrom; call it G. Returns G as 34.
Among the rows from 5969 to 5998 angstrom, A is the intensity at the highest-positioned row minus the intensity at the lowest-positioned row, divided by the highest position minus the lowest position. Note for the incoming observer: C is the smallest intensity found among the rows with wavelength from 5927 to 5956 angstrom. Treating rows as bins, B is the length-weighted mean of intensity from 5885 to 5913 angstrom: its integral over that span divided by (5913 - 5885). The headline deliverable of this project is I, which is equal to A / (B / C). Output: 0.05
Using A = 0.05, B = 31.9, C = 32.1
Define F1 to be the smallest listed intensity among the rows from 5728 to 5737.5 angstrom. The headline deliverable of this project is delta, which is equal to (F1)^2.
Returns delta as 1183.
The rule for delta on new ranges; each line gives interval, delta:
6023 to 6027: 1089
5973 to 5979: 1011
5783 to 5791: 1018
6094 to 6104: 1018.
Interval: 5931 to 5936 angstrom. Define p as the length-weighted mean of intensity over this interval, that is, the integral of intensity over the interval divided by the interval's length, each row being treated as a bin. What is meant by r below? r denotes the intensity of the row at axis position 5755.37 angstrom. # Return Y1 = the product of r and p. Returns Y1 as 1148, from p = 32.4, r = 35.4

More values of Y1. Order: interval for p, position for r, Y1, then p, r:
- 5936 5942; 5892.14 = 938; 34.0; 27.6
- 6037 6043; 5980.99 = 1187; 34.7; 34.2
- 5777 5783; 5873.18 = 1058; 31.8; 33.3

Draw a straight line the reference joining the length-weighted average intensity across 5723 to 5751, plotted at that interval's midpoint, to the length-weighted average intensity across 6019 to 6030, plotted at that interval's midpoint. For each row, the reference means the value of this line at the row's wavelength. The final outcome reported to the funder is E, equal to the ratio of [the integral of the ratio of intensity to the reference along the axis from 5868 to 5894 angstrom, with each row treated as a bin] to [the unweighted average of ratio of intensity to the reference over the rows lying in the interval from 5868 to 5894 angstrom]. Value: 26.0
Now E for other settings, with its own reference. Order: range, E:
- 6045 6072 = 27.0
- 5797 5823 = 26.0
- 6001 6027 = 26.0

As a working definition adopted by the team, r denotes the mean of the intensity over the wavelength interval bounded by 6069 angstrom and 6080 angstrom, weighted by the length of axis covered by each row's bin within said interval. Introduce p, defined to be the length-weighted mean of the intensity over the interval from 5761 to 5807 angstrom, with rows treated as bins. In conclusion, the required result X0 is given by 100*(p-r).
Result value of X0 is 28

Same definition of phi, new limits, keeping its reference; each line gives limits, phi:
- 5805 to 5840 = -1.41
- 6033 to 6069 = -1.68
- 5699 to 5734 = -2.00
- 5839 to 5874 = -1.59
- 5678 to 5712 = -1.83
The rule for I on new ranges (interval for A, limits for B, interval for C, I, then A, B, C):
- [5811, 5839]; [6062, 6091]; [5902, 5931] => 0.08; 0.08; 33.3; 32.2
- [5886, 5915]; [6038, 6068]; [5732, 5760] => 0.09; 0.09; 34.4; 33.6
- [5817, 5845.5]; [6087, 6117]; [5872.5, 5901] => 0.00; 0.00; 33.4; 27.6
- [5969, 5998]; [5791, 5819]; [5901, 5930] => 0.05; 0.05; 33.1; 32.5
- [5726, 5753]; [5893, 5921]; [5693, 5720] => 0.04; 0.05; 32.9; 31.5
